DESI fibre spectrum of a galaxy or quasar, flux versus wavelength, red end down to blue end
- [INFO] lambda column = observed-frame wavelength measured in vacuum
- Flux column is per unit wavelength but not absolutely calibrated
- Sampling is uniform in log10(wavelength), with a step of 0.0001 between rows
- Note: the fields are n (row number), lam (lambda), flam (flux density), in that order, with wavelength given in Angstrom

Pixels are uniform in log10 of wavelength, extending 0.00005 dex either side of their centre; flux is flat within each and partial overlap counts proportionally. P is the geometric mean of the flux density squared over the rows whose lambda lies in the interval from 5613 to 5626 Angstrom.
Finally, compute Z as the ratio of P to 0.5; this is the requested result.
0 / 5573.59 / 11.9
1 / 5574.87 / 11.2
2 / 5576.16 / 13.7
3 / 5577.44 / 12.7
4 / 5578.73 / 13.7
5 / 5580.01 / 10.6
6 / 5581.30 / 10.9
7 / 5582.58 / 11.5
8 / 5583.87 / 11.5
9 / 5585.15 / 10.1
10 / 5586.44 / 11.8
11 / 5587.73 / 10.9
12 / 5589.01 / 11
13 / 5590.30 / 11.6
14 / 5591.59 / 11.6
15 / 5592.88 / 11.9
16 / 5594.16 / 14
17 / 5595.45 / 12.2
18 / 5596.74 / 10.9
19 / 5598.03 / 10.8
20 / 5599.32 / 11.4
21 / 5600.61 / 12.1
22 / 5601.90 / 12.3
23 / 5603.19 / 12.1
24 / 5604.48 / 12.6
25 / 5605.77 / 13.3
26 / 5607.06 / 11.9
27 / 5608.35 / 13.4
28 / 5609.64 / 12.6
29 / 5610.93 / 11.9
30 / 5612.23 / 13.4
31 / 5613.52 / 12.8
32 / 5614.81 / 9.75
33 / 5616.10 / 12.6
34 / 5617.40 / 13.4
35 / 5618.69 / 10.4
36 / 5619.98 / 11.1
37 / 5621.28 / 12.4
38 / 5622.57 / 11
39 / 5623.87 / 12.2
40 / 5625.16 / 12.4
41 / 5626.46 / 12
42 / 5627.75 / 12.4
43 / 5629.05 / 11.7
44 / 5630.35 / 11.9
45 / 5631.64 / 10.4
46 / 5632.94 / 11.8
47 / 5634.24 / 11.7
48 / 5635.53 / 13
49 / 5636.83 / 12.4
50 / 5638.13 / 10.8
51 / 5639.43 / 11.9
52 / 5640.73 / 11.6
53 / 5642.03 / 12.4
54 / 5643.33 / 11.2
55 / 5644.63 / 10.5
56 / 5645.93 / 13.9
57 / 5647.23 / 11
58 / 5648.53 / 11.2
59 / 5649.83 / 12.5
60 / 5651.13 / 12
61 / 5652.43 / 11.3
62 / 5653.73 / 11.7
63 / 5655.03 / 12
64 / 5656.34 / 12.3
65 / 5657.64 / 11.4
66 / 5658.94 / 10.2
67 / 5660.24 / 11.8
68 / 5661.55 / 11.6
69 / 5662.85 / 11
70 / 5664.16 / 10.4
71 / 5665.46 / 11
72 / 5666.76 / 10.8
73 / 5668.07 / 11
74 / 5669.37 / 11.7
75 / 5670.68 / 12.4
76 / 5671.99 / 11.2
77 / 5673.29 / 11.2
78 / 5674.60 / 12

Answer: 276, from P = 138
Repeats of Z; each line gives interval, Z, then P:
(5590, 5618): 296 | 148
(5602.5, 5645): 285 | 142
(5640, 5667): 264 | 132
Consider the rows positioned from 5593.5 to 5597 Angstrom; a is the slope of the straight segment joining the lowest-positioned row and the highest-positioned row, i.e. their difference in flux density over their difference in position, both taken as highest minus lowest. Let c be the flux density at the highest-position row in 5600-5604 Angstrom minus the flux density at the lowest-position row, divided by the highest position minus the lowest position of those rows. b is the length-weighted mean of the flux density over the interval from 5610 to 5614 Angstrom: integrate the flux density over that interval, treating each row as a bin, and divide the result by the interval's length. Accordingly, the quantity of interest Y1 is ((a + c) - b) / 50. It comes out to -0.28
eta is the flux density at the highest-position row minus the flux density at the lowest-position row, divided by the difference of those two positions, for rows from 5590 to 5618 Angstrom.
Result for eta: 0.07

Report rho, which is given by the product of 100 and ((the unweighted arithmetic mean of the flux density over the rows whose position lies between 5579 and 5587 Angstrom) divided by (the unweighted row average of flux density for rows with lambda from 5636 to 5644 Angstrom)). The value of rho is 94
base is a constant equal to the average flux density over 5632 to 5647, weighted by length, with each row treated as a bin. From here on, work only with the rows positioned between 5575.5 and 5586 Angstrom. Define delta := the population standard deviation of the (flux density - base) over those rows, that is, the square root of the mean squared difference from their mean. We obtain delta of 1.3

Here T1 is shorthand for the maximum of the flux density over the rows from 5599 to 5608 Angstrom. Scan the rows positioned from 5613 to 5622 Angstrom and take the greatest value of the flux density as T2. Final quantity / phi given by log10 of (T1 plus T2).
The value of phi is 1.43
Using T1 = 13.3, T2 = 13.4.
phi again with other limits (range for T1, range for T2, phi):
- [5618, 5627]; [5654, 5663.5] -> 1.39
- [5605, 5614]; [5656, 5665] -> 1.41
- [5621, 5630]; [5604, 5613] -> 1.41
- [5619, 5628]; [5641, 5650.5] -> 1.42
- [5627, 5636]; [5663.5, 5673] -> 1.40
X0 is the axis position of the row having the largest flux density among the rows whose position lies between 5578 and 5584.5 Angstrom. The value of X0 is 5578.73 Angstrom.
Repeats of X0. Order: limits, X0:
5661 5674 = 5670.68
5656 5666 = 5656.34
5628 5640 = 5635.53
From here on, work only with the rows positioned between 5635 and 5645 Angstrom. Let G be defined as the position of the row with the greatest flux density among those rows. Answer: 5635.53 Angstrom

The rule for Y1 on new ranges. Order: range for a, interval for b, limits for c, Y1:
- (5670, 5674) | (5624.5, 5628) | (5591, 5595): -0.24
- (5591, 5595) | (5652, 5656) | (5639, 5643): -0.21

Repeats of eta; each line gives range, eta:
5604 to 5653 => -0.03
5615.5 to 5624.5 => -0.05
